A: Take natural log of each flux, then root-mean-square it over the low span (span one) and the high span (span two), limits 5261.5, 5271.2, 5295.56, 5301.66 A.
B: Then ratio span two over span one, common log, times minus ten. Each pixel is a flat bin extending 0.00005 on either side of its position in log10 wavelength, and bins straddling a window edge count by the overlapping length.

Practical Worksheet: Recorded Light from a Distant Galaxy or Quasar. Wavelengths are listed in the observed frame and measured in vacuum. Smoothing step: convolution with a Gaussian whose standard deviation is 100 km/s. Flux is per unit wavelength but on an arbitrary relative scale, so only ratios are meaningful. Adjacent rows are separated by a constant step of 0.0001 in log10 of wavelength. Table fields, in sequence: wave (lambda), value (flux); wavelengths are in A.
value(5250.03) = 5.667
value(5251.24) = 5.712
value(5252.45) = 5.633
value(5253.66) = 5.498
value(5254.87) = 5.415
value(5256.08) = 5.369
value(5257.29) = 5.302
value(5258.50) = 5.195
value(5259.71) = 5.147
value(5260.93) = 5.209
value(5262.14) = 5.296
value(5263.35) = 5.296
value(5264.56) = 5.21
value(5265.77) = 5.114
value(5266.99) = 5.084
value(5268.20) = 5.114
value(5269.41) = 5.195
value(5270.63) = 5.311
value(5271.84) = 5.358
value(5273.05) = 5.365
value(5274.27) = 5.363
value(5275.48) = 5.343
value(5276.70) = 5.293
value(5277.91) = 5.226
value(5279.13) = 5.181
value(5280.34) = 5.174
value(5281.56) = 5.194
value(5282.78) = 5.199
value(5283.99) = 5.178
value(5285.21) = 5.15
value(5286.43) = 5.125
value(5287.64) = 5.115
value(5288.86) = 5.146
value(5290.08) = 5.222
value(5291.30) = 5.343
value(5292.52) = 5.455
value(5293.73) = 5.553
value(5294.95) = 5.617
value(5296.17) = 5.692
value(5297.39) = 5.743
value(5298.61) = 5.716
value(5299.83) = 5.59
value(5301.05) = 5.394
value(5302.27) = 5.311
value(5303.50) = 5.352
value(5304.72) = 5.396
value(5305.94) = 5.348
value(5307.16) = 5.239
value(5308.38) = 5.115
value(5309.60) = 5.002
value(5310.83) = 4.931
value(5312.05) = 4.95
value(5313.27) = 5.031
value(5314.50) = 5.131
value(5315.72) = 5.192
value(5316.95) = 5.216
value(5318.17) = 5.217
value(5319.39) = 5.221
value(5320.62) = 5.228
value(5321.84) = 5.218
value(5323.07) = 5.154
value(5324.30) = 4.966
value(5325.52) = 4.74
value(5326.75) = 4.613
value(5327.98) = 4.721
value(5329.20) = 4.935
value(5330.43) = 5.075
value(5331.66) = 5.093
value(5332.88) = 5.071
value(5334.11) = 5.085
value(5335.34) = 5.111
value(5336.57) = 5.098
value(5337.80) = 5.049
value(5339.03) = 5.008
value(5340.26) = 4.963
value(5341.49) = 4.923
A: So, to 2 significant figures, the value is -0.20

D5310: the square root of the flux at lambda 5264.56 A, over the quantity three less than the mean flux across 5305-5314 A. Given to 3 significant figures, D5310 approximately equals 1.09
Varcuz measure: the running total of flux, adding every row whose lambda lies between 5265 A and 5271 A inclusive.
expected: 25.8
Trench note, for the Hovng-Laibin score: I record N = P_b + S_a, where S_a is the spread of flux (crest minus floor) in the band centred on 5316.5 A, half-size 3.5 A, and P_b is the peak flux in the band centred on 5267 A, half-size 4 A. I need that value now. 5.50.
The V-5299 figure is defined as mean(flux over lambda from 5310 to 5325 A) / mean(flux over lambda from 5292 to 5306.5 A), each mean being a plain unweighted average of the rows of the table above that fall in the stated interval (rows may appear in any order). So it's 0.93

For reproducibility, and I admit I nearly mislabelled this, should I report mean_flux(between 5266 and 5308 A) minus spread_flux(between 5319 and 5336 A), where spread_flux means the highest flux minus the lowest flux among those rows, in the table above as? 4.71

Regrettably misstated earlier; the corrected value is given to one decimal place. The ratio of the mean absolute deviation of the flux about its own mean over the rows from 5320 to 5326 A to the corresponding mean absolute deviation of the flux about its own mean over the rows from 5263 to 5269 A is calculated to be 2.3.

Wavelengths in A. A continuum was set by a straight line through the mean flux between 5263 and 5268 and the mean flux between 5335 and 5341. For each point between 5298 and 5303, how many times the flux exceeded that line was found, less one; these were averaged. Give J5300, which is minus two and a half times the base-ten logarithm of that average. 2.8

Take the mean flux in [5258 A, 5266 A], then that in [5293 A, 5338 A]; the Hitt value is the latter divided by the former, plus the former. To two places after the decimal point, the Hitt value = 6.21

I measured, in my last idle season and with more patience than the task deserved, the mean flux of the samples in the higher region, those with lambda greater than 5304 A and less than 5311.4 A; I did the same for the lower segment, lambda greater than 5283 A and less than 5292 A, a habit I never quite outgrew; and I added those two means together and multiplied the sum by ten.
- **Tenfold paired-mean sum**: 104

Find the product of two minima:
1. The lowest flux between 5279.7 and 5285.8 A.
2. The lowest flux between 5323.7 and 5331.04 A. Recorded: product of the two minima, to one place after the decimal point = 23.8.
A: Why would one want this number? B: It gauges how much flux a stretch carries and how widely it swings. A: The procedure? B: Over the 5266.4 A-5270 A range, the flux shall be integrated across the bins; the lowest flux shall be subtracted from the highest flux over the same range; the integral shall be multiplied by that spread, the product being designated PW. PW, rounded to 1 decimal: 2.1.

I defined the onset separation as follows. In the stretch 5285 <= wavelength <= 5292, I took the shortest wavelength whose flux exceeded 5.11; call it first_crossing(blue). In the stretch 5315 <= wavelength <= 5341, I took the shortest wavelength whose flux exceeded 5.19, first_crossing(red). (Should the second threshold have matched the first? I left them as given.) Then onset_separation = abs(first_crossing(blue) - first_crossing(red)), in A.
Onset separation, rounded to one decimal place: 30.5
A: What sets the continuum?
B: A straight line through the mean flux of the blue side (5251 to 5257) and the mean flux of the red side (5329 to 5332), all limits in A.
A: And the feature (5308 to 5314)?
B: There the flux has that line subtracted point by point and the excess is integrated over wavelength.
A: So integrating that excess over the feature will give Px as -0.9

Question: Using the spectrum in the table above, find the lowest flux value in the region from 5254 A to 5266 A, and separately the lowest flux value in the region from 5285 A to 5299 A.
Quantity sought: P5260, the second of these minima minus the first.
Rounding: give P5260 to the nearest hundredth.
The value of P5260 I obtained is 0.00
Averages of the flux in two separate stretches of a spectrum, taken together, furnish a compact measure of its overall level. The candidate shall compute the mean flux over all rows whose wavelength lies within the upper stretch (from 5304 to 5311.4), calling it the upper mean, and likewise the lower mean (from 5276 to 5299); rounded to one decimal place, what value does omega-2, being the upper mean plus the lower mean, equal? 10.5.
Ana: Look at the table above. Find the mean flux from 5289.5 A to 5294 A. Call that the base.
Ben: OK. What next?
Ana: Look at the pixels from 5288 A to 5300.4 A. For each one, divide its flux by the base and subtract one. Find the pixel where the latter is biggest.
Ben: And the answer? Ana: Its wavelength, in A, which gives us 5297.39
